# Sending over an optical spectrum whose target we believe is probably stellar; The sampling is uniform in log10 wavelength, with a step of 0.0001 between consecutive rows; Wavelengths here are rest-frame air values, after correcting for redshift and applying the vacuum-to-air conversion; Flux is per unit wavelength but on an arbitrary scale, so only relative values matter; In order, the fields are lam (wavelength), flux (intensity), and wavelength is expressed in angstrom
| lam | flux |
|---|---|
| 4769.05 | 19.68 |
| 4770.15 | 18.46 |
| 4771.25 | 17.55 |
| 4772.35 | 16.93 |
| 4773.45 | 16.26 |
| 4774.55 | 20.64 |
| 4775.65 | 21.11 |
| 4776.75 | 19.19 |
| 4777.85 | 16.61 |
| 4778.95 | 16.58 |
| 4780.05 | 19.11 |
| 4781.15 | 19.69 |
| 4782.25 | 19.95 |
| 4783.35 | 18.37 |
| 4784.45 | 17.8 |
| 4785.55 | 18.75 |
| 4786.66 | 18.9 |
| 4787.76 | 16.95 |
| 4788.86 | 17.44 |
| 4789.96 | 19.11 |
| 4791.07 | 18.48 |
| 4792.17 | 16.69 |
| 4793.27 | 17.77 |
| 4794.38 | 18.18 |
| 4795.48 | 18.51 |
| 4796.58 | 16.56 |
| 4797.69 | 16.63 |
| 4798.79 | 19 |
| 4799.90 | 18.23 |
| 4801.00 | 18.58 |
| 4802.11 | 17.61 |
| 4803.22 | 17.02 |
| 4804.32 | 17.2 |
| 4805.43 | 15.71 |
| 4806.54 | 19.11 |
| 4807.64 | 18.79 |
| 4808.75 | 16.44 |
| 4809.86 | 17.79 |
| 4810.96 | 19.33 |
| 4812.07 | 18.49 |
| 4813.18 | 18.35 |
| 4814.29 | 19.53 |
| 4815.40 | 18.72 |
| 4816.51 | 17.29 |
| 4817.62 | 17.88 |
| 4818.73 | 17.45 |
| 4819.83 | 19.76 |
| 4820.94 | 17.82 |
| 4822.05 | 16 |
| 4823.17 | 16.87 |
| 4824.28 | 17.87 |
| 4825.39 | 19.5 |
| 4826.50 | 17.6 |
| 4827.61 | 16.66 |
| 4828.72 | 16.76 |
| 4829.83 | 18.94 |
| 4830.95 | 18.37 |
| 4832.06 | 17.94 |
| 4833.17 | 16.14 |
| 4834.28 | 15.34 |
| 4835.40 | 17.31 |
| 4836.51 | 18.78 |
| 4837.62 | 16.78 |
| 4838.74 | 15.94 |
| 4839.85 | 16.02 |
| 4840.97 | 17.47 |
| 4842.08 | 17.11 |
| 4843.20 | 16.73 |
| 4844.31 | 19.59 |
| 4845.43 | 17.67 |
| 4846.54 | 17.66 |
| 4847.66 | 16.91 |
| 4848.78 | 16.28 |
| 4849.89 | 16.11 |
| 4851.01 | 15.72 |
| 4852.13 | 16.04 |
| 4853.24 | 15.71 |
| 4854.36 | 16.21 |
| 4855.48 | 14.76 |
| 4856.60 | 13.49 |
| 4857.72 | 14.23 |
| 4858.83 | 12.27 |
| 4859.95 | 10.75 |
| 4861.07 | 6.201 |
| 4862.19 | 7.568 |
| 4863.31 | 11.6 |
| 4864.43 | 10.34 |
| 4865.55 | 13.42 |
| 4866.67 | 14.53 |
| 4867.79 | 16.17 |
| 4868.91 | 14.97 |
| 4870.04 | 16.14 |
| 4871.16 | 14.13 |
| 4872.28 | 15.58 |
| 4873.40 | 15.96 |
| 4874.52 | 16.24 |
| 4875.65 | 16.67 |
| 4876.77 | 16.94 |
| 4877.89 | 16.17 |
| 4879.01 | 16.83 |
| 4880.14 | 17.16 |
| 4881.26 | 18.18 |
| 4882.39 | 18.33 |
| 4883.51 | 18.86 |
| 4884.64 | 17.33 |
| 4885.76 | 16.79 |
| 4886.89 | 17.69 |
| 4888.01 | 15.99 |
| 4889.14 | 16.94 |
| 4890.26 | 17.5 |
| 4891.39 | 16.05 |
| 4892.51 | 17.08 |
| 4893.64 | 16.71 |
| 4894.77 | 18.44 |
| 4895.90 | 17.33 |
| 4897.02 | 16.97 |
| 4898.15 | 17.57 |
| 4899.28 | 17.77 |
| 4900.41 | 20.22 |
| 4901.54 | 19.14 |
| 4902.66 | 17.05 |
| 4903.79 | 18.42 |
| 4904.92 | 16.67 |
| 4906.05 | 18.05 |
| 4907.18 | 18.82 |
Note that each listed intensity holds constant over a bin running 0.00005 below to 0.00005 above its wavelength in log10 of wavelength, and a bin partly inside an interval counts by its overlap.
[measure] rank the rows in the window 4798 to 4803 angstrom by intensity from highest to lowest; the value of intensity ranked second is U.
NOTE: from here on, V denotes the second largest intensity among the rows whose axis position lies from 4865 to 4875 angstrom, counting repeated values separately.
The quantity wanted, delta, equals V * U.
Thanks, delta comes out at 300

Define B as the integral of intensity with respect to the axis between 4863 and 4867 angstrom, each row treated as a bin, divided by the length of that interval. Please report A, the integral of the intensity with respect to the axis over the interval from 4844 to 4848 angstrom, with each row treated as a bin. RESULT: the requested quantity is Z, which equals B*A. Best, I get 889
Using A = 72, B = 12.4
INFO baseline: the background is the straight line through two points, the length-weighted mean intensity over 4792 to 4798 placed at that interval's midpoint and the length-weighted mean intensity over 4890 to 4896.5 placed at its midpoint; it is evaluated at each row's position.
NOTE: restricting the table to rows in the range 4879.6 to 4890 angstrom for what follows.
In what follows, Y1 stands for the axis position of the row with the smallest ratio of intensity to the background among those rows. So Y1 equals 4888.01 angstrom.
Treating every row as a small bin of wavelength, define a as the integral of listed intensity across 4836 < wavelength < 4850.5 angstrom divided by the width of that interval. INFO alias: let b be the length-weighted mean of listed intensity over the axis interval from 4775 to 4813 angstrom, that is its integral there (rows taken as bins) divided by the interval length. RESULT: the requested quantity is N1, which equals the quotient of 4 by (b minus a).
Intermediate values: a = 17.1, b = 18.1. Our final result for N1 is 4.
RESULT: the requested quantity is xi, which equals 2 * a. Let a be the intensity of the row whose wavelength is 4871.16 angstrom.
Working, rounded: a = 14.13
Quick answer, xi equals 28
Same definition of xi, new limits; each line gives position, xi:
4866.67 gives 29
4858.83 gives 25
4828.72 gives 34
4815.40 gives 37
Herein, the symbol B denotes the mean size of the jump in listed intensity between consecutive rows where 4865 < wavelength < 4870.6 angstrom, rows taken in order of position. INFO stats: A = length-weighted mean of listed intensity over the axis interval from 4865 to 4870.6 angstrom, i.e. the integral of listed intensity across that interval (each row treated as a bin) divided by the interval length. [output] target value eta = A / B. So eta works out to 12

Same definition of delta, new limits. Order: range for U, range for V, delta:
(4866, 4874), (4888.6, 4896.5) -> 282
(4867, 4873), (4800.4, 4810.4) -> 303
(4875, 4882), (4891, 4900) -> 305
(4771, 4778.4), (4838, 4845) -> 361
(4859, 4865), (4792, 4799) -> 199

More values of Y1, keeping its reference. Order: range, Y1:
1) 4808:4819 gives 4808.75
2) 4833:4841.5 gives 4834.28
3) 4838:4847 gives 4838.74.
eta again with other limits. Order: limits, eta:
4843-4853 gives 19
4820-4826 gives 13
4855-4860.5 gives 10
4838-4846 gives 15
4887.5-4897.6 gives 18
